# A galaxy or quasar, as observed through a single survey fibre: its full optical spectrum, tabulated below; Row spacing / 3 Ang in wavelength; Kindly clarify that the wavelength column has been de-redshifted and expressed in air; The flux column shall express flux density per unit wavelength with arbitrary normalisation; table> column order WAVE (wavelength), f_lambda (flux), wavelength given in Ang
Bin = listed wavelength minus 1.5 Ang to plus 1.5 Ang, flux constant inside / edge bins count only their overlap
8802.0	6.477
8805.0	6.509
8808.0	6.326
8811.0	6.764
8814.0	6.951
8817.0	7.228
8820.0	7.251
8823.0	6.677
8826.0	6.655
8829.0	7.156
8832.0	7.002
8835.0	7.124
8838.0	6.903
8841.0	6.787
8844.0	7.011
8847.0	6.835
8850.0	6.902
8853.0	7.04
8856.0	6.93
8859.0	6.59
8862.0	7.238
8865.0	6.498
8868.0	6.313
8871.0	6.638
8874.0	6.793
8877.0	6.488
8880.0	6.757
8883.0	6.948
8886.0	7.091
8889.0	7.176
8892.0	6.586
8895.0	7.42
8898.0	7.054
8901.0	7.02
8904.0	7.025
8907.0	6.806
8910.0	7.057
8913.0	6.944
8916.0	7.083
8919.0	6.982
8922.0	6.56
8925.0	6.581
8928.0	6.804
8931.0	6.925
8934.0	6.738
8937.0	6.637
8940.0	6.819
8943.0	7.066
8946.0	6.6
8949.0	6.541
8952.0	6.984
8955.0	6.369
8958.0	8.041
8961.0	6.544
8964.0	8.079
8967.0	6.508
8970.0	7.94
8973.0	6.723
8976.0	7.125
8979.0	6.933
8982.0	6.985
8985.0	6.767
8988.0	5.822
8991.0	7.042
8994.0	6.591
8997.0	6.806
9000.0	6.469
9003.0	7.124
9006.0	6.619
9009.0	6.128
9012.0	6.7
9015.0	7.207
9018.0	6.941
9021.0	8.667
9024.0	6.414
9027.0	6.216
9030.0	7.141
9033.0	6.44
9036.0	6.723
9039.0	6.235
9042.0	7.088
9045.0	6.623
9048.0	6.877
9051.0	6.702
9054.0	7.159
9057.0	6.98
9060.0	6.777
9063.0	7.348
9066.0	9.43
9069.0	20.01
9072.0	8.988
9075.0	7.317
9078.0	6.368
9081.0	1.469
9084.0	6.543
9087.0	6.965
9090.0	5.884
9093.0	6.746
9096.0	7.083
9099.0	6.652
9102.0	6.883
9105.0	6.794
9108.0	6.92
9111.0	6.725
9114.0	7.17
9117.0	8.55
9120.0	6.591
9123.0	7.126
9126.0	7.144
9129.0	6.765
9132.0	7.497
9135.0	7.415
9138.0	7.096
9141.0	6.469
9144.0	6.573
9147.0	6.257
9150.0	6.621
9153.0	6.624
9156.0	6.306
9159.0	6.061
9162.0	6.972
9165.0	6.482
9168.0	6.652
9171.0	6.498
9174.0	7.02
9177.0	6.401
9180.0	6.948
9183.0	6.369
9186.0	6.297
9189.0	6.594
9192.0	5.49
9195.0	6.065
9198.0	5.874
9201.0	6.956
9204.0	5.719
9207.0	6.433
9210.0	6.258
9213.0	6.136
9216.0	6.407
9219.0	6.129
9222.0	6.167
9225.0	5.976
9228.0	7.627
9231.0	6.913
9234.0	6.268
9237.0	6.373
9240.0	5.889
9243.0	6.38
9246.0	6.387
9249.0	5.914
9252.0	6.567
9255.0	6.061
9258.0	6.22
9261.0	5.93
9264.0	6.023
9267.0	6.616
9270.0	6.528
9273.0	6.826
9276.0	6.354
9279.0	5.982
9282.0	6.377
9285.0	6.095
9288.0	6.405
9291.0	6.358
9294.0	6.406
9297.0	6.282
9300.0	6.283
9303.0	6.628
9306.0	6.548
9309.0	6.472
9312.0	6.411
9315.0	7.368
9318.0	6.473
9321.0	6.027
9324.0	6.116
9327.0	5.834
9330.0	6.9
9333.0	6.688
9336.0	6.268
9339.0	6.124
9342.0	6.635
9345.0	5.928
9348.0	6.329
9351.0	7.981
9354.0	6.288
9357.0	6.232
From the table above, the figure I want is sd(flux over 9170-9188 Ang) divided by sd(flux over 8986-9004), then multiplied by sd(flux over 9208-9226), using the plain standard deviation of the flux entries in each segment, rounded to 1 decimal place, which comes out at 0.1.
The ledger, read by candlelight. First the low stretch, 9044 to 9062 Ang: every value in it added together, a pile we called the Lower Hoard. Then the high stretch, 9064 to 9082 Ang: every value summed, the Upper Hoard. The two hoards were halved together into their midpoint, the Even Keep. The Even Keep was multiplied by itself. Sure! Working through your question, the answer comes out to 2242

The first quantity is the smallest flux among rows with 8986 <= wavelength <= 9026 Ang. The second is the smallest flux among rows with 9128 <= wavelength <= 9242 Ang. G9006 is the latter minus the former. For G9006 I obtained -0.33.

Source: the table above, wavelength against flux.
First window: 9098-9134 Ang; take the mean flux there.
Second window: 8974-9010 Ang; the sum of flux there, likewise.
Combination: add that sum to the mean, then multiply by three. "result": 262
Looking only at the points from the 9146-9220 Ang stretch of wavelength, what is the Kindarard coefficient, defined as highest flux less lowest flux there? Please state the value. 1.5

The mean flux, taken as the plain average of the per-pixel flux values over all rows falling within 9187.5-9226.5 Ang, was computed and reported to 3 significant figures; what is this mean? 6.17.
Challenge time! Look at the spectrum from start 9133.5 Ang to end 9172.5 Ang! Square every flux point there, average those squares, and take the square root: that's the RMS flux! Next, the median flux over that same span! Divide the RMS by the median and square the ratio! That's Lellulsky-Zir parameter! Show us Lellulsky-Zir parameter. 1.02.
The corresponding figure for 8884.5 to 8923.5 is 0.99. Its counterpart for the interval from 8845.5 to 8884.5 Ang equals 0.99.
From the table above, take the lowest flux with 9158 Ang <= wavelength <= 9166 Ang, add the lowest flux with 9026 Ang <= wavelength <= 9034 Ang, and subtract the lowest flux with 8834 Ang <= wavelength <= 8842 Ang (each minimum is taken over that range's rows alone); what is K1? 5.49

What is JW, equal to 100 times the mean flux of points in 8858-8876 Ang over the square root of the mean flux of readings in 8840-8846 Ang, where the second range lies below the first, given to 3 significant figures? 254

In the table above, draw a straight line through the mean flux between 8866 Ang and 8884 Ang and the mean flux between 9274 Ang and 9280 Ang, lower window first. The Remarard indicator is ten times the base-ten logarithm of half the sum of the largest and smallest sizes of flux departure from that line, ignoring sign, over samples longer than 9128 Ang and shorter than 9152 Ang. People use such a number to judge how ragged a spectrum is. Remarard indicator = -2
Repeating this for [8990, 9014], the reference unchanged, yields -5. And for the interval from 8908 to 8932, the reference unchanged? -6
